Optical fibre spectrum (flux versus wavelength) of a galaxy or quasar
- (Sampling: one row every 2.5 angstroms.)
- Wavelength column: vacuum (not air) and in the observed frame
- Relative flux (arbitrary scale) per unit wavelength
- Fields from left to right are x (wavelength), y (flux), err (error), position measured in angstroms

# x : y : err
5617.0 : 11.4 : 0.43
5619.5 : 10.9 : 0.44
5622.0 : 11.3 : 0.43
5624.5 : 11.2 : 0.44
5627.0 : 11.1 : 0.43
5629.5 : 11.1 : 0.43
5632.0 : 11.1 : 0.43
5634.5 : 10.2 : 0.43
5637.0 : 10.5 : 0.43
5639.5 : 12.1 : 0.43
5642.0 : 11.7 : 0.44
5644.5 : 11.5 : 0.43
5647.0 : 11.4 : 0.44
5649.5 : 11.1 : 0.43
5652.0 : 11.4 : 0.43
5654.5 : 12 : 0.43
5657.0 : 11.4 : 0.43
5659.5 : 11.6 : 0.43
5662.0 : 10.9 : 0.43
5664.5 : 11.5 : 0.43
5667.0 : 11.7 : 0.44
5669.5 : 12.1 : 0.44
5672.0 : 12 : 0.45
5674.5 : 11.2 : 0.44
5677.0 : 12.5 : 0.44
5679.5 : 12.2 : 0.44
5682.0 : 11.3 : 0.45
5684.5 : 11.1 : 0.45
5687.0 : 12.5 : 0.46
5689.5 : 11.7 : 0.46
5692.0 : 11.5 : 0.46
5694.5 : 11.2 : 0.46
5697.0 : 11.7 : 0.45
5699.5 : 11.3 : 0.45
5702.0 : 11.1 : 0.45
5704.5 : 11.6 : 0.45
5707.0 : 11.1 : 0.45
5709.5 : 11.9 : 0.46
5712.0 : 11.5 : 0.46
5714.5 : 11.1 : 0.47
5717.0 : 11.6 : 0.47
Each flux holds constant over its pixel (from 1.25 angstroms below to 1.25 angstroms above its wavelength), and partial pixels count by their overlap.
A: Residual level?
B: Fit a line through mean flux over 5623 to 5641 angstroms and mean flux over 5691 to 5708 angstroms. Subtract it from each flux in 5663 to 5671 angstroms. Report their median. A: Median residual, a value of 0.49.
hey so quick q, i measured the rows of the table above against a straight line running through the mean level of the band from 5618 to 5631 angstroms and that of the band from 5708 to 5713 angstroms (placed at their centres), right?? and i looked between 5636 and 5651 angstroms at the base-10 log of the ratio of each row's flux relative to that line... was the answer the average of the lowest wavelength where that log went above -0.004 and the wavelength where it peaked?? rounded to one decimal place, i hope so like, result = 5639.5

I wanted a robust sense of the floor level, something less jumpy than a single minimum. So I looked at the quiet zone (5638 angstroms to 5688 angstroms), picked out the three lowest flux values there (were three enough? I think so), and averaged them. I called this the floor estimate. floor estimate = 11.0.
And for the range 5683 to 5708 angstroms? 11.1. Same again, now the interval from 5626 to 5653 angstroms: 10.6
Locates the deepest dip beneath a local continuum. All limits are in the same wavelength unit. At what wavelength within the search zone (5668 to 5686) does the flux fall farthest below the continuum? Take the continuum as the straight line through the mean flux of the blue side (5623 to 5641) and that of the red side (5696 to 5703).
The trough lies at 5684.5 angstroms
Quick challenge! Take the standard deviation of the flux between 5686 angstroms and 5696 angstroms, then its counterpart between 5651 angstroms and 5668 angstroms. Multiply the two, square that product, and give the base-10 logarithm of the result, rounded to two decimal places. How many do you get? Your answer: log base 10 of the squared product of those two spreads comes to -1.65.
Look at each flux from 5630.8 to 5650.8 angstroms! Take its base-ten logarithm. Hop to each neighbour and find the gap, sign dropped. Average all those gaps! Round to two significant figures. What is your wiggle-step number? 0.021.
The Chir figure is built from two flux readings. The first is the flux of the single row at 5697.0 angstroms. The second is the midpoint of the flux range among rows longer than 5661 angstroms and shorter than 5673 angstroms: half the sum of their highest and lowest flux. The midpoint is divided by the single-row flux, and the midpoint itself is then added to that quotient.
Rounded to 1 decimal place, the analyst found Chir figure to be 12.5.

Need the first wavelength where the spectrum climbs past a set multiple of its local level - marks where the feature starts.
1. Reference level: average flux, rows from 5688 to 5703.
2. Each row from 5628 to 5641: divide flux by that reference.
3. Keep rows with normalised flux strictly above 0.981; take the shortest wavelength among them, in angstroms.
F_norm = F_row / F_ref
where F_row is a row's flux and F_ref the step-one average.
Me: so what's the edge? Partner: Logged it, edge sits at 5639.5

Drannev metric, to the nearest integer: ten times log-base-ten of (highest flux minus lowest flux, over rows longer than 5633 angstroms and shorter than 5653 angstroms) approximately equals 3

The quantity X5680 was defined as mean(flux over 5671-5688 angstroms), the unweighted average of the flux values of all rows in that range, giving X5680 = 11.8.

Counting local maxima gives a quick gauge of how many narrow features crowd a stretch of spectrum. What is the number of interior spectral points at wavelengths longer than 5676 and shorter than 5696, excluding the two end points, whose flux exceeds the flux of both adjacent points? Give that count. 1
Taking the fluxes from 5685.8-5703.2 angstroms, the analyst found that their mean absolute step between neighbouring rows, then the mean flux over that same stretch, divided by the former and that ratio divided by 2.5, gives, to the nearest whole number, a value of 12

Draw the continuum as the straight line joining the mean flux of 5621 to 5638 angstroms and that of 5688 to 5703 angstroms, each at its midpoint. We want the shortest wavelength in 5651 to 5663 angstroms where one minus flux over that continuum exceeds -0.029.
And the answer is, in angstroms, 5652.0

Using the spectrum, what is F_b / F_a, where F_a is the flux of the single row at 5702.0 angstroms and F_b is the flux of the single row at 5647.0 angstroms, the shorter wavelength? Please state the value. 1.03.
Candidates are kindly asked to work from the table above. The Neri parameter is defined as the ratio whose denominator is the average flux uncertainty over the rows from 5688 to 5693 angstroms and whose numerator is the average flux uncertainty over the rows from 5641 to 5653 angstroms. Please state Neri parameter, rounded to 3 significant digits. 0.943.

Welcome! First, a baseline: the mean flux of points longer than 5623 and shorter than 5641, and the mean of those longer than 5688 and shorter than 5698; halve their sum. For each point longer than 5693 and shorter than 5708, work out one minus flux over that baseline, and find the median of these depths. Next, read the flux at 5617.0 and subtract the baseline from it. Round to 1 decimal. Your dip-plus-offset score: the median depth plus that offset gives 0.1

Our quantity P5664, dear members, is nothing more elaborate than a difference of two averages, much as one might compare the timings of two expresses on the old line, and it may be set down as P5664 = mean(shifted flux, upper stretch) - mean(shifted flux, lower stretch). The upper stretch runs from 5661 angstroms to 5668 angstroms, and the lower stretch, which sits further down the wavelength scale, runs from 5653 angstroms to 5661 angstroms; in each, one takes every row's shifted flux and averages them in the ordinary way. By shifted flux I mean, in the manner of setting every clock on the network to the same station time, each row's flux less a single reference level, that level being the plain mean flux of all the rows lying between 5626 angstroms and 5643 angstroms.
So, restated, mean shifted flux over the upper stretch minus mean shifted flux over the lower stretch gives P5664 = -0.3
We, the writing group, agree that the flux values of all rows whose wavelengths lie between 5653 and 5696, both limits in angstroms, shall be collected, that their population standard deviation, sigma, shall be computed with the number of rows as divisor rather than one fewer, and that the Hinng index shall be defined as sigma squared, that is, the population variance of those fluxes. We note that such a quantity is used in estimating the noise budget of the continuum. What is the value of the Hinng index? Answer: 0.22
